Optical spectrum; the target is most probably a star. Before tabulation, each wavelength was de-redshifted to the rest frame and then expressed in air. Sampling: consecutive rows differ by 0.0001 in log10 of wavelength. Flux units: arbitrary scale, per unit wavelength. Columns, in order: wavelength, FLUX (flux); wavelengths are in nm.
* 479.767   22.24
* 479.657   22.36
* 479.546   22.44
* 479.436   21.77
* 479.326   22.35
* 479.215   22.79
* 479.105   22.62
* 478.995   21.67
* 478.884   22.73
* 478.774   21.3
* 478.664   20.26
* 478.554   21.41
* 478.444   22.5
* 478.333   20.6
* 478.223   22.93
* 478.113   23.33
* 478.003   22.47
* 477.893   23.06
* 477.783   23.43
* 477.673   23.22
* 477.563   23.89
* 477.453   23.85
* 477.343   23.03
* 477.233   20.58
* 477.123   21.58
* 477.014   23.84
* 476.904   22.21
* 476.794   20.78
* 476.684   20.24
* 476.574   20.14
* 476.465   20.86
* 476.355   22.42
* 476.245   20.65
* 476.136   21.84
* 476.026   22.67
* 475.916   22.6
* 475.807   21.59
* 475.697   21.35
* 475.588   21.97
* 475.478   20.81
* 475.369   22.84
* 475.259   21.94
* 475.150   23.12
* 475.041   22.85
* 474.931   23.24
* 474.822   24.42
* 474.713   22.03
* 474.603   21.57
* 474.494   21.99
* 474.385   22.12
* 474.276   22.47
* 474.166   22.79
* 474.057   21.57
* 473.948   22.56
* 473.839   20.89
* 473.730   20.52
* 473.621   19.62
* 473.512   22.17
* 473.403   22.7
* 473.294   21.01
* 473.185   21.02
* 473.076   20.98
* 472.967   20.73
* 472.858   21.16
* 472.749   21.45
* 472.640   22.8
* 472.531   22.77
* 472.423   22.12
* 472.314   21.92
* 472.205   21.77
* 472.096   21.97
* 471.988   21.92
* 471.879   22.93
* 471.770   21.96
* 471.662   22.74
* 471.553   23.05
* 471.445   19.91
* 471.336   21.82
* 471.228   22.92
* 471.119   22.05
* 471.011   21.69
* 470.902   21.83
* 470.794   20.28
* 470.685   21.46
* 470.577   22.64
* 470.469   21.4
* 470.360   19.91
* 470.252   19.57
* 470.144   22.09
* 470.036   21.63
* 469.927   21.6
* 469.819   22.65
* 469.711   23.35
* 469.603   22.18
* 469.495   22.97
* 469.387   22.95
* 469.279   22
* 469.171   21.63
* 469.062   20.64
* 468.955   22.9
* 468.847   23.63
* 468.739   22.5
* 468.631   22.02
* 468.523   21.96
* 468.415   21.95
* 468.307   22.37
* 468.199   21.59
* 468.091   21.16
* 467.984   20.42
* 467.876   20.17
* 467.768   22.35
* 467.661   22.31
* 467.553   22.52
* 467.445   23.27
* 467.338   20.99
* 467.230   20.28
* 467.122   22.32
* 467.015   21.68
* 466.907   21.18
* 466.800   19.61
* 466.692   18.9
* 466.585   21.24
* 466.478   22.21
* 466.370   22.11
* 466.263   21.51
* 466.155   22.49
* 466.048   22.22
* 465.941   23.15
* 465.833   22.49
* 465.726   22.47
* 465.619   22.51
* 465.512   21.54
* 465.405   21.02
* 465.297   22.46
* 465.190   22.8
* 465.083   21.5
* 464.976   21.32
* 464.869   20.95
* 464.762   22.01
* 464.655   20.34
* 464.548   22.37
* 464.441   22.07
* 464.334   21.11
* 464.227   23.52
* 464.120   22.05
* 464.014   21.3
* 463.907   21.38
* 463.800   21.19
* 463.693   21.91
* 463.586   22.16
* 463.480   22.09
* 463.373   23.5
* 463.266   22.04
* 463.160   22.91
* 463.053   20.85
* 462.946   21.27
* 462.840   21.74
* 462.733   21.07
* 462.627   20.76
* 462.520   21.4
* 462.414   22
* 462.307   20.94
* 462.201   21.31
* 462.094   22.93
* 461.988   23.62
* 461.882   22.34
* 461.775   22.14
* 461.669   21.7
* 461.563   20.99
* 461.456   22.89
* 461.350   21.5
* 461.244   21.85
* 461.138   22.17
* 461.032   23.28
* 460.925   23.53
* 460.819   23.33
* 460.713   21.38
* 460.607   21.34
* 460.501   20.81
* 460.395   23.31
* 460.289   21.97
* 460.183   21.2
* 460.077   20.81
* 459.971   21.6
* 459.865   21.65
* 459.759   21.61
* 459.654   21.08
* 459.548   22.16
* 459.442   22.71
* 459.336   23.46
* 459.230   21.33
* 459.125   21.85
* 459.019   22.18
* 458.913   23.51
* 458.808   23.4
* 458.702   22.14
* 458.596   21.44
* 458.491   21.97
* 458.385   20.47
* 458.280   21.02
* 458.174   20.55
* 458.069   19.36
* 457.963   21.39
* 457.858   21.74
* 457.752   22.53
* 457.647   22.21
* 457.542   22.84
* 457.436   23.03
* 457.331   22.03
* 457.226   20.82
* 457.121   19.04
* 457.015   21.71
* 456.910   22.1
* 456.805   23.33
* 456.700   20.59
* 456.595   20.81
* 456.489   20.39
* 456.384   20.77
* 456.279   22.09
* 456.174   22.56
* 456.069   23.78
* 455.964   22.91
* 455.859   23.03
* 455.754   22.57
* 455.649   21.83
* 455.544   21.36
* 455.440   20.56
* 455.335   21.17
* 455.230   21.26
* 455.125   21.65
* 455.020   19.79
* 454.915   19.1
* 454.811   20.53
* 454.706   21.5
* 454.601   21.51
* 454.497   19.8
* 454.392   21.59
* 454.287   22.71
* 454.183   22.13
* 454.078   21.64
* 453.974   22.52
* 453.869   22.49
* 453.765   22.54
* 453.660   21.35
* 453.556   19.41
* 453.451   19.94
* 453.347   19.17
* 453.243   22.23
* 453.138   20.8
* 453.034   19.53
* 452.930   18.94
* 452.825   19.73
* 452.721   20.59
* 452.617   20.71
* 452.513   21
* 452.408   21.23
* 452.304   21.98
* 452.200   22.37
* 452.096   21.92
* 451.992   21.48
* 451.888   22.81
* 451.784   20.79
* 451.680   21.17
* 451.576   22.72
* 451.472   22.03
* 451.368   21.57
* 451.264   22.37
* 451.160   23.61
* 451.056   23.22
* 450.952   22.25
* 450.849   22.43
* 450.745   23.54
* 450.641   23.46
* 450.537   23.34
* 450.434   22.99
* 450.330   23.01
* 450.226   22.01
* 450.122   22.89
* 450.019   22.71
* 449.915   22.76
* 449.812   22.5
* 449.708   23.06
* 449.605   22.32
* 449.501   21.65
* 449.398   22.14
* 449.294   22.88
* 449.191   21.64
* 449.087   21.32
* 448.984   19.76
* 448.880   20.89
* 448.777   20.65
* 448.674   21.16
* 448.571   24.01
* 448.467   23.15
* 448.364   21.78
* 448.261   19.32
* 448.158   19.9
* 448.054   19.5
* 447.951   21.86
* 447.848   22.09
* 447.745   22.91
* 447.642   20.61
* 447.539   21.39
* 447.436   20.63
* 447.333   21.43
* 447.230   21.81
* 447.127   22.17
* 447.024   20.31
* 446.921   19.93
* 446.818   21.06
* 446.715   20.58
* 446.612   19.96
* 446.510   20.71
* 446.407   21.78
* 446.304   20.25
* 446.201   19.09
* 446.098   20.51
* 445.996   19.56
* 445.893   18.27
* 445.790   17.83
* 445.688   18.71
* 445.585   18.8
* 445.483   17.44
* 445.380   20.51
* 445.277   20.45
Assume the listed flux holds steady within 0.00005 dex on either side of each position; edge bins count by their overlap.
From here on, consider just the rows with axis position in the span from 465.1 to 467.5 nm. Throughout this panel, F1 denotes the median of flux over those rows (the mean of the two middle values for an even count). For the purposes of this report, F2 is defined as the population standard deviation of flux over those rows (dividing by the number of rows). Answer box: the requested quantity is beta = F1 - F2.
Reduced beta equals 21.08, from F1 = 22.2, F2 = 1.08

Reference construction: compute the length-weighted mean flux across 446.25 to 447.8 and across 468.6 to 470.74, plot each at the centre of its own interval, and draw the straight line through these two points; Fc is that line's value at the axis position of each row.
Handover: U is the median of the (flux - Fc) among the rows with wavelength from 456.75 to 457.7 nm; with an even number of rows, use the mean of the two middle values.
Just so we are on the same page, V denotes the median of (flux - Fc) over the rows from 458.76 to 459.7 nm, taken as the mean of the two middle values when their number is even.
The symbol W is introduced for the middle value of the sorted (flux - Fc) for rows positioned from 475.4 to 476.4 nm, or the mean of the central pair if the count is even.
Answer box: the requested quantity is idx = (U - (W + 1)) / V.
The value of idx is 0.1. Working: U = 0.7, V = 0.6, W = -0.42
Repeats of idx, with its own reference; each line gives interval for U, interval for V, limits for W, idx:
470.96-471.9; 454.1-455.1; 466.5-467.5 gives -2.1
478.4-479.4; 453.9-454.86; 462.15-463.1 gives -2.5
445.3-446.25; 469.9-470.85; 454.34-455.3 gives 5.4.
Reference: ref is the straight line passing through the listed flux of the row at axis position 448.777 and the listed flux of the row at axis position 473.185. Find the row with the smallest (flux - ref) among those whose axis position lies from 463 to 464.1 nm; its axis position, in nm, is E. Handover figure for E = 463.053 nm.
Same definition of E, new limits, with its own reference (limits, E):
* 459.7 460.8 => 460.501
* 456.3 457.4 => 457.121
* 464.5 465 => 464.655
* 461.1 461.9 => 461.563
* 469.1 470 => 469.927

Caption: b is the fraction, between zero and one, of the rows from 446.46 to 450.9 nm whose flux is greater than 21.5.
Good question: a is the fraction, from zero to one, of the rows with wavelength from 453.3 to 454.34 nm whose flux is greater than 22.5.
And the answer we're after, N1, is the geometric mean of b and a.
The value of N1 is 0.418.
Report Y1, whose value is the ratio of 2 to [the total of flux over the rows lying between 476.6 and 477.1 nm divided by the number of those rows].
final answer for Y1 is 0.0919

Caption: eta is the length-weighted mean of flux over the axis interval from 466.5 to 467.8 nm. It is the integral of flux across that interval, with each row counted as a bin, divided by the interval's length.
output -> 21.40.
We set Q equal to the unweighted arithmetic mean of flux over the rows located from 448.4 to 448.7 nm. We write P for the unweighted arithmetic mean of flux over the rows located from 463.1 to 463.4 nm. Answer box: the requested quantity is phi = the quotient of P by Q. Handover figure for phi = 1.00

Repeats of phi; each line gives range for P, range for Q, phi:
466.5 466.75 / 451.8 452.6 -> 0.92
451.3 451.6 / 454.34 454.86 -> 1.05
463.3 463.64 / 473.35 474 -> 1.05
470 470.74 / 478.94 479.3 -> 0.95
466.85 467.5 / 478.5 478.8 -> 1.03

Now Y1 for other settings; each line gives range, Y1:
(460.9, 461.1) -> 0.0855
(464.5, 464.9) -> 0.0934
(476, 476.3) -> 0.0921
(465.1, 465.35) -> 0.0884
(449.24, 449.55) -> 0.0900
